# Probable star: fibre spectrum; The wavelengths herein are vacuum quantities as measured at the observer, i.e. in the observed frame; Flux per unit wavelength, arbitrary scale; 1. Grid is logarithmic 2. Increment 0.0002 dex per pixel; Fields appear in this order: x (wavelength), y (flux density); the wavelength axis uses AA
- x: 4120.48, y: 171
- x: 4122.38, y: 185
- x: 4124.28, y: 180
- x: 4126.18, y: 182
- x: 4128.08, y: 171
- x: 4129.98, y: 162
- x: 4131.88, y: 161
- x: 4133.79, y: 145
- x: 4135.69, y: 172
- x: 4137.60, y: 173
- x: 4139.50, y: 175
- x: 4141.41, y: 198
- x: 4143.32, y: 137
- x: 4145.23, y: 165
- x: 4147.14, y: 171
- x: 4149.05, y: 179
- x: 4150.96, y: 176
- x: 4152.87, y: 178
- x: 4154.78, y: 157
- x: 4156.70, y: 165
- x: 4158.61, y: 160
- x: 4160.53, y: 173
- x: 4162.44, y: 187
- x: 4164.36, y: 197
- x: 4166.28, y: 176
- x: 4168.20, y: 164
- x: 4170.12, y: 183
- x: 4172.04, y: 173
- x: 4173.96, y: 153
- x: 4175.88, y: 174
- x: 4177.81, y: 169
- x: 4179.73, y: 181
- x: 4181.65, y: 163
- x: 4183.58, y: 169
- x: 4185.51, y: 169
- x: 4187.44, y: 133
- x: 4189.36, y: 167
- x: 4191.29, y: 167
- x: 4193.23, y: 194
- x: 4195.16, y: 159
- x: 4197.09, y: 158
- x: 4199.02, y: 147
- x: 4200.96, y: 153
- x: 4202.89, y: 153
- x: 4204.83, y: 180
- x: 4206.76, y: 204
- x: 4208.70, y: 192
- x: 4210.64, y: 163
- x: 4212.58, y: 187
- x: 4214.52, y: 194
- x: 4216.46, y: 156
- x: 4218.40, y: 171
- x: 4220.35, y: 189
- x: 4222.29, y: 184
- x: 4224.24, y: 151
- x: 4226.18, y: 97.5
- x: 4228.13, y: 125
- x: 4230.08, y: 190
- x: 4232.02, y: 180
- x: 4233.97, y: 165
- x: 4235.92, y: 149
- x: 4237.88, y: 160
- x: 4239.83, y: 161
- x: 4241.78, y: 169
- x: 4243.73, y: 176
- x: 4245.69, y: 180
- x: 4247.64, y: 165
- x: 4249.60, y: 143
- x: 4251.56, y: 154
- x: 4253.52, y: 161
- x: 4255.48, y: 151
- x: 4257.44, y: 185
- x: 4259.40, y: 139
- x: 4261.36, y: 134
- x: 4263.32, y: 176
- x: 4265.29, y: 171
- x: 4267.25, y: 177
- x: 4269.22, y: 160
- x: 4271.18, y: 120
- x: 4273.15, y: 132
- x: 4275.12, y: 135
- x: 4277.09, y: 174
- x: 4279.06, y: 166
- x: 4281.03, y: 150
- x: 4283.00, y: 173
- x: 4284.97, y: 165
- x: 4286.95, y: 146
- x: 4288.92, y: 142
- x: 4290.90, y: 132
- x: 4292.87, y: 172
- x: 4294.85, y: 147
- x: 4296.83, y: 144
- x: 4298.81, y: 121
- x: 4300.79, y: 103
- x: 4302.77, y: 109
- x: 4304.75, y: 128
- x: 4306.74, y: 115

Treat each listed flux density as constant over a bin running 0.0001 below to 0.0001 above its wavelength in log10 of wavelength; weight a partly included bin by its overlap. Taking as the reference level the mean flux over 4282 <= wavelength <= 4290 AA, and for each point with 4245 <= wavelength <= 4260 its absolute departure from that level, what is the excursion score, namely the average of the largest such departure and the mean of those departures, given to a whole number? 21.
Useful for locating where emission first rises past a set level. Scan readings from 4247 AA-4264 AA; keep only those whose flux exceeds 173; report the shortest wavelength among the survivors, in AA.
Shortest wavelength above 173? 4257.44 AA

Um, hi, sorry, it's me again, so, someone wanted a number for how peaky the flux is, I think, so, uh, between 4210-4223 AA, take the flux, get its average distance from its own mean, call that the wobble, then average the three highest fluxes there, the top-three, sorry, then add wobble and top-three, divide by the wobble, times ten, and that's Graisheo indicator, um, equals 164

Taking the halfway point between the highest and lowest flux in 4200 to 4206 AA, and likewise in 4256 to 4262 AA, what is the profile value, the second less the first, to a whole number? -7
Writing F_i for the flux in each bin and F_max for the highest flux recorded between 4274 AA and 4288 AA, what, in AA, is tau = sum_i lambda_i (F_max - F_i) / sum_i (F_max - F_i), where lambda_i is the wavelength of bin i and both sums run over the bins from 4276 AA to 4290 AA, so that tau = 4285.3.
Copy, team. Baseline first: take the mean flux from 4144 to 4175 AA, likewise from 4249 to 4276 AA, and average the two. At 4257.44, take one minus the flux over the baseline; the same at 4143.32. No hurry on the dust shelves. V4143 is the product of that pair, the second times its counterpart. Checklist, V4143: -0.022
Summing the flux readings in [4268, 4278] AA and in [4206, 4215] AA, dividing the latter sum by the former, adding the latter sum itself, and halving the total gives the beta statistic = 471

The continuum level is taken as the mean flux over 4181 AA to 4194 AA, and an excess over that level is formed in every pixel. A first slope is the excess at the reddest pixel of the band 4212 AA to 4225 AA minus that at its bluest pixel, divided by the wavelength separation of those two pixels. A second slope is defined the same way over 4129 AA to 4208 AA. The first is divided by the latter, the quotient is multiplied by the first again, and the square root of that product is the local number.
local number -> 4.2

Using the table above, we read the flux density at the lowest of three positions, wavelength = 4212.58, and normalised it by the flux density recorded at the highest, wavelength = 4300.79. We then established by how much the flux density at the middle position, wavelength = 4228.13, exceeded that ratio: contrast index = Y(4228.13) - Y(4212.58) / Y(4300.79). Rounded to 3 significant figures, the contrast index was 123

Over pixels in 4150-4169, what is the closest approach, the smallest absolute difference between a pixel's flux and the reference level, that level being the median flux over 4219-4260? 1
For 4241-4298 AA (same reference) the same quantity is 0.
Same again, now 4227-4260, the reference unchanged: 0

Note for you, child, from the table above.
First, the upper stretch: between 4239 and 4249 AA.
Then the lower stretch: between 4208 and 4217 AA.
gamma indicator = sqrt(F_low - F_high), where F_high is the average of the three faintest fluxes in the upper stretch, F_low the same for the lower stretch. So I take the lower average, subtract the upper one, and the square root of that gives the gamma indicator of 1.9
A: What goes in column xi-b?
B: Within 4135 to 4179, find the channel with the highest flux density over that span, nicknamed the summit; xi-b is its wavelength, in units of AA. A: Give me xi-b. 4141.41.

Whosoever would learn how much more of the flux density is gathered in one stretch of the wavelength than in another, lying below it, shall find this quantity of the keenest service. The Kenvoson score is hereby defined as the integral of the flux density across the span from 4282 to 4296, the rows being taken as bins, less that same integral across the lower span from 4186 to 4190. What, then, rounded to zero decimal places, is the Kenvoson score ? 1548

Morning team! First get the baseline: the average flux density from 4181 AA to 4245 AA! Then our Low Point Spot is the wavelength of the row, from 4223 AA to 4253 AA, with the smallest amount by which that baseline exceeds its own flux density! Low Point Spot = 4230.08 AA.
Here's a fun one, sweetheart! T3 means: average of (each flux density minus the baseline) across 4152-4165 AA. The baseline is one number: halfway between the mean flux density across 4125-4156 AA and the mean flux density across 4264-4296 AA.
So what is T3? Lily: 12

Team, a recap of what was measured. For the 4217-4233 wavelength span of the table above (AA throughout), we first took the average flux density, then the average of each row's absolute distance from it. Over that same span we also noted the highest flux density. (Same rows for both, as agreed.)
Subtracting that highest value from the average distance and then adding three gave -160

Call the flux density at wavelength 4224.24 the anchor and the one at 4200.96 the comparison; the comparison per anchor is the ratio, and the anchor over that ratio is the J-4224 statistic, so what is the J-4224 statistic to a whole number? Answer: 149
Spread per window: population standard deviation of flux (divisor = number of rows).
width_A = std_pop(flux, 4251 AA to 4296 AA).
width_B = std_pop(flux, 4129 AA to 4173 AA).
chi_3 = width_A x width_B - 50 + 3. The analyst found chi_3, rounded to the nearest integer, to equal 197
